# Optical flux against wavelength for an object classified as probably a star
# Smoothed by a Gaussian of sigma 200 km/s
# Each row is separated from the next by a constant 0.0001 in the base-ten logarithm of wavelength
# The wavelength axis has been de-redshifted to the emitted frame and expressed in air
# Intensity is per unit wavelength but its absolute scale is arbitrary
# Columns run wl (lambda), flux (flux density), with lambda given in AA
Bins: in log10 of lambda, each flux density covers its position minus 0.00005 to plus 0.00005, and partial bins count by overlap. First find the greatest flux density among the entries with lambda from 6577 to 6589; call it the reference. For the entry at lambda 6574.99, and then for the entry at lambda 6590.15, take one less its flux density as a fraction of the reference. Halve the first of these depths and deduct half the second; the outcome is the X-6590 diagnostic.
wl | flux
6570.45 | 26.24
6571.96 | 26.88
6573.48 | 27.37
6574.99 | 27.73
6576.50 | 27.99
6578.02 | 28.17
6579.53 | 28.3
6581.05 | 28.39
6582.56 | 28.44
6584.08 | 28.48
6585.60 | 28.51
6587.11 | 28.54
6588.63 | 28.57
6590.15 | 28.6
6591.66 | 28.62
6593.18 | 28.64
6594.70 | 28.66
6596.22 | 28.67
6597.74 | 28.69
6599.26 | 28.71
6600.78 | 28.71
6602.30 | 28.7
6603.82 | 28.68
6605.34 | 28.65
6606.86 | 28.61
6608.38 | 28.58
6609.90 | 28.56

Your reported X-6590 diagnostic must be 0.015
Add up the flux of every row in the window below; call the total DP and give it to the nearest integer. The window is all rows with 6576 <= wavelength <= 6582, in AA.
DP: 113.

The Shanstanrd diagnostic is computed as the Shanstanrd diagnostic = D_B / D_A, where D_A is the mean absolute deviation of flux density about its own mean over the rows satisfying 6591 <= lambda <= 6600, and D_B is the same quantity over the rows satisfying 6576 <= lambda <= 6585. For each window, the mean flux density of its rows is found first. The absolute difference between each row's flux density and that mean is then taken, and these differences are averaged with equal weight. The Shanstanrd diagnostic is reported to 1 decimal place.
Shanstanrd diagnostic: 5.7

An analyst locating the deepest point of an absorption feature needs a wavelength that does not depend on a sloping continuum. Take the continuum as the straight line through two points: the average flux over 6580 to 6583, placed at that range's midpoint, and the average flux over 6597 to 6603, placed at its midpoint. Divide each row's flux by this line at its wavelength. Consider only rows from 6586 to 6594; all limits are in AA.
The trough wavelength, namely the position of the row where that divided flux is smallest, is 6587.11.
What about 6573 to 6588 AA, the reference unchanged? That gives 6573.48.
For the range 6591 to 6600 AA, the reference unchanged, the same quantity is 6599.26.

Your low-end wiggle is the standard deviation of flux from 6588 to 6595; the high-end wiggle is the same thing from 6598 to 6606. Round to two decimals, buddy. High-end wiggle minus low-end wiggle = -0.01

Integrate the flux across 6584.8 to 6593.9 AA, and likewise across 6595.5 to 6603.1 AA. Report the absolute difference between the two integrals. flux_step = 42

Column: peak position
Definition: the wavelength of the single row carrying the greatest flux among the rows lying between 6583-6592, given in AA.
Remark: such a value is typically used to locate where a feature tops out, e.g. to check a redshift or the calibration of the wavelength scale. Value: 6591.66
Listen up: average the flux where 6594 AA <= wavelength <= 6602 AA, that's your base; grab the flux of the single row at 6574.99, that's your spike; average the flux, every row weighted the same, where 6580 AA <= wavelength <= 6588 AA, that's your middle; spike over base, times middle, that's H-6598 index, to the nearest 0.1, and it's 27.5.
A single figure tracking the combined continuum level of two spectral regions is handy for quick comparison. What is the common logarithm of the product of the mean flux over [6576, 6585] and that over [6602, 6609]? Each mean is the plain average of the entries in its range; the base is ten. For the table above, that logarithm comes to 2.909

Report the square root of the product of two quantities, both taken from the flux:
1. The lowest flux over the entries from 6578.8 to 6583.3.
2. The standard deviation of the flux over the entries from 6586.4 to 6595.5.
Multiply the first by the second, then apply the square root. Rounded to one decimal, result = 1.1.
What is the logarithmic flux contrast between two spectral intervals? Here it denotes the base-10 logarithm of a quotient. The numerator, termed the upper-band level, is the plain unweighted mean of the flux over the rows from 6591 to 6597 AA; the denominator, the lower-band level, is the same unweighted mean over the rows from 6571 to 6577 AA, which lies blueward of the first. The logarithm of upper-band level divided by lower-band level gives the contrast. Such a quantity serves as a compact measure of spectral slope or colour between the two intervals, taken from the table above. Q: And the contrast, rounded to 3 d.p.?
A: 0.018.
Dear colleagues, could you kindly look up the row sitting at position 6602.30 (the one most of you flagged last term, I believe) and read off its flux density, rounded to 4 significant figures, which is 28.70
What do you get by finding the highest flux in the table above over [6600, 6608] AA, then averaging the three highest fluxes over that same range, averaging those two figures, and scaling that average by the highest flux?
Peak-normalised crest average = 0.9998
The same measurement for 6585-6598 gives 0.9997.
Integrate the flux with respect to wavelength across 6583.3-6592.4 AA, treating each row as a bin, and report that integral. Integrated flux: 260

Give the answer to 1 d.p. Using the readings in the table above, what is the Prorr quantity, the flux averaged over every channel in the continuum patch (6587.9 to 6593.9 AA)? 28.6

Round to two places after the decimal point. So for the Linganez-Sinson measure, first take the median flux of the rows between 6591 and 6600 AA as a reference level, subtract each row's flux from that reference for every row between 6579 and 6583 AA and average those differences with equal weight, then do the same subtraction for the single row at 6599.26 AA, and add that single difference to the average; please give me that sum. 0.24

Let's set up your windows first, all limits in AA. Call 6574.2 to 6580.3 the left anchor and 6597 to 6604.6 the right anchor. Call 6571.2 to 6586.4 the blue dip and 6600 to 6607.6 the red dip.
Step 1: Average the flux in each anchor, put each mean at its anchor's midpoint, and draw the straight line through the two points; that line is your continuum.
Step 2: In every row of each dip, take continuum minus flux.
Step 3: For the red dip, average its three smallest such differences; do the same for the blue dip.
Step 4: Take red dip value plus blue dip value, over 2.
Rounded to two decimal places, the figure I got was -0.10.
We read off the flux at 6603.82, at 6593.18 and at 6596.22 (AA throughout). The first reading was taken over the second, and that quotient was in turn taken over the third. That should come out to 0.0349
